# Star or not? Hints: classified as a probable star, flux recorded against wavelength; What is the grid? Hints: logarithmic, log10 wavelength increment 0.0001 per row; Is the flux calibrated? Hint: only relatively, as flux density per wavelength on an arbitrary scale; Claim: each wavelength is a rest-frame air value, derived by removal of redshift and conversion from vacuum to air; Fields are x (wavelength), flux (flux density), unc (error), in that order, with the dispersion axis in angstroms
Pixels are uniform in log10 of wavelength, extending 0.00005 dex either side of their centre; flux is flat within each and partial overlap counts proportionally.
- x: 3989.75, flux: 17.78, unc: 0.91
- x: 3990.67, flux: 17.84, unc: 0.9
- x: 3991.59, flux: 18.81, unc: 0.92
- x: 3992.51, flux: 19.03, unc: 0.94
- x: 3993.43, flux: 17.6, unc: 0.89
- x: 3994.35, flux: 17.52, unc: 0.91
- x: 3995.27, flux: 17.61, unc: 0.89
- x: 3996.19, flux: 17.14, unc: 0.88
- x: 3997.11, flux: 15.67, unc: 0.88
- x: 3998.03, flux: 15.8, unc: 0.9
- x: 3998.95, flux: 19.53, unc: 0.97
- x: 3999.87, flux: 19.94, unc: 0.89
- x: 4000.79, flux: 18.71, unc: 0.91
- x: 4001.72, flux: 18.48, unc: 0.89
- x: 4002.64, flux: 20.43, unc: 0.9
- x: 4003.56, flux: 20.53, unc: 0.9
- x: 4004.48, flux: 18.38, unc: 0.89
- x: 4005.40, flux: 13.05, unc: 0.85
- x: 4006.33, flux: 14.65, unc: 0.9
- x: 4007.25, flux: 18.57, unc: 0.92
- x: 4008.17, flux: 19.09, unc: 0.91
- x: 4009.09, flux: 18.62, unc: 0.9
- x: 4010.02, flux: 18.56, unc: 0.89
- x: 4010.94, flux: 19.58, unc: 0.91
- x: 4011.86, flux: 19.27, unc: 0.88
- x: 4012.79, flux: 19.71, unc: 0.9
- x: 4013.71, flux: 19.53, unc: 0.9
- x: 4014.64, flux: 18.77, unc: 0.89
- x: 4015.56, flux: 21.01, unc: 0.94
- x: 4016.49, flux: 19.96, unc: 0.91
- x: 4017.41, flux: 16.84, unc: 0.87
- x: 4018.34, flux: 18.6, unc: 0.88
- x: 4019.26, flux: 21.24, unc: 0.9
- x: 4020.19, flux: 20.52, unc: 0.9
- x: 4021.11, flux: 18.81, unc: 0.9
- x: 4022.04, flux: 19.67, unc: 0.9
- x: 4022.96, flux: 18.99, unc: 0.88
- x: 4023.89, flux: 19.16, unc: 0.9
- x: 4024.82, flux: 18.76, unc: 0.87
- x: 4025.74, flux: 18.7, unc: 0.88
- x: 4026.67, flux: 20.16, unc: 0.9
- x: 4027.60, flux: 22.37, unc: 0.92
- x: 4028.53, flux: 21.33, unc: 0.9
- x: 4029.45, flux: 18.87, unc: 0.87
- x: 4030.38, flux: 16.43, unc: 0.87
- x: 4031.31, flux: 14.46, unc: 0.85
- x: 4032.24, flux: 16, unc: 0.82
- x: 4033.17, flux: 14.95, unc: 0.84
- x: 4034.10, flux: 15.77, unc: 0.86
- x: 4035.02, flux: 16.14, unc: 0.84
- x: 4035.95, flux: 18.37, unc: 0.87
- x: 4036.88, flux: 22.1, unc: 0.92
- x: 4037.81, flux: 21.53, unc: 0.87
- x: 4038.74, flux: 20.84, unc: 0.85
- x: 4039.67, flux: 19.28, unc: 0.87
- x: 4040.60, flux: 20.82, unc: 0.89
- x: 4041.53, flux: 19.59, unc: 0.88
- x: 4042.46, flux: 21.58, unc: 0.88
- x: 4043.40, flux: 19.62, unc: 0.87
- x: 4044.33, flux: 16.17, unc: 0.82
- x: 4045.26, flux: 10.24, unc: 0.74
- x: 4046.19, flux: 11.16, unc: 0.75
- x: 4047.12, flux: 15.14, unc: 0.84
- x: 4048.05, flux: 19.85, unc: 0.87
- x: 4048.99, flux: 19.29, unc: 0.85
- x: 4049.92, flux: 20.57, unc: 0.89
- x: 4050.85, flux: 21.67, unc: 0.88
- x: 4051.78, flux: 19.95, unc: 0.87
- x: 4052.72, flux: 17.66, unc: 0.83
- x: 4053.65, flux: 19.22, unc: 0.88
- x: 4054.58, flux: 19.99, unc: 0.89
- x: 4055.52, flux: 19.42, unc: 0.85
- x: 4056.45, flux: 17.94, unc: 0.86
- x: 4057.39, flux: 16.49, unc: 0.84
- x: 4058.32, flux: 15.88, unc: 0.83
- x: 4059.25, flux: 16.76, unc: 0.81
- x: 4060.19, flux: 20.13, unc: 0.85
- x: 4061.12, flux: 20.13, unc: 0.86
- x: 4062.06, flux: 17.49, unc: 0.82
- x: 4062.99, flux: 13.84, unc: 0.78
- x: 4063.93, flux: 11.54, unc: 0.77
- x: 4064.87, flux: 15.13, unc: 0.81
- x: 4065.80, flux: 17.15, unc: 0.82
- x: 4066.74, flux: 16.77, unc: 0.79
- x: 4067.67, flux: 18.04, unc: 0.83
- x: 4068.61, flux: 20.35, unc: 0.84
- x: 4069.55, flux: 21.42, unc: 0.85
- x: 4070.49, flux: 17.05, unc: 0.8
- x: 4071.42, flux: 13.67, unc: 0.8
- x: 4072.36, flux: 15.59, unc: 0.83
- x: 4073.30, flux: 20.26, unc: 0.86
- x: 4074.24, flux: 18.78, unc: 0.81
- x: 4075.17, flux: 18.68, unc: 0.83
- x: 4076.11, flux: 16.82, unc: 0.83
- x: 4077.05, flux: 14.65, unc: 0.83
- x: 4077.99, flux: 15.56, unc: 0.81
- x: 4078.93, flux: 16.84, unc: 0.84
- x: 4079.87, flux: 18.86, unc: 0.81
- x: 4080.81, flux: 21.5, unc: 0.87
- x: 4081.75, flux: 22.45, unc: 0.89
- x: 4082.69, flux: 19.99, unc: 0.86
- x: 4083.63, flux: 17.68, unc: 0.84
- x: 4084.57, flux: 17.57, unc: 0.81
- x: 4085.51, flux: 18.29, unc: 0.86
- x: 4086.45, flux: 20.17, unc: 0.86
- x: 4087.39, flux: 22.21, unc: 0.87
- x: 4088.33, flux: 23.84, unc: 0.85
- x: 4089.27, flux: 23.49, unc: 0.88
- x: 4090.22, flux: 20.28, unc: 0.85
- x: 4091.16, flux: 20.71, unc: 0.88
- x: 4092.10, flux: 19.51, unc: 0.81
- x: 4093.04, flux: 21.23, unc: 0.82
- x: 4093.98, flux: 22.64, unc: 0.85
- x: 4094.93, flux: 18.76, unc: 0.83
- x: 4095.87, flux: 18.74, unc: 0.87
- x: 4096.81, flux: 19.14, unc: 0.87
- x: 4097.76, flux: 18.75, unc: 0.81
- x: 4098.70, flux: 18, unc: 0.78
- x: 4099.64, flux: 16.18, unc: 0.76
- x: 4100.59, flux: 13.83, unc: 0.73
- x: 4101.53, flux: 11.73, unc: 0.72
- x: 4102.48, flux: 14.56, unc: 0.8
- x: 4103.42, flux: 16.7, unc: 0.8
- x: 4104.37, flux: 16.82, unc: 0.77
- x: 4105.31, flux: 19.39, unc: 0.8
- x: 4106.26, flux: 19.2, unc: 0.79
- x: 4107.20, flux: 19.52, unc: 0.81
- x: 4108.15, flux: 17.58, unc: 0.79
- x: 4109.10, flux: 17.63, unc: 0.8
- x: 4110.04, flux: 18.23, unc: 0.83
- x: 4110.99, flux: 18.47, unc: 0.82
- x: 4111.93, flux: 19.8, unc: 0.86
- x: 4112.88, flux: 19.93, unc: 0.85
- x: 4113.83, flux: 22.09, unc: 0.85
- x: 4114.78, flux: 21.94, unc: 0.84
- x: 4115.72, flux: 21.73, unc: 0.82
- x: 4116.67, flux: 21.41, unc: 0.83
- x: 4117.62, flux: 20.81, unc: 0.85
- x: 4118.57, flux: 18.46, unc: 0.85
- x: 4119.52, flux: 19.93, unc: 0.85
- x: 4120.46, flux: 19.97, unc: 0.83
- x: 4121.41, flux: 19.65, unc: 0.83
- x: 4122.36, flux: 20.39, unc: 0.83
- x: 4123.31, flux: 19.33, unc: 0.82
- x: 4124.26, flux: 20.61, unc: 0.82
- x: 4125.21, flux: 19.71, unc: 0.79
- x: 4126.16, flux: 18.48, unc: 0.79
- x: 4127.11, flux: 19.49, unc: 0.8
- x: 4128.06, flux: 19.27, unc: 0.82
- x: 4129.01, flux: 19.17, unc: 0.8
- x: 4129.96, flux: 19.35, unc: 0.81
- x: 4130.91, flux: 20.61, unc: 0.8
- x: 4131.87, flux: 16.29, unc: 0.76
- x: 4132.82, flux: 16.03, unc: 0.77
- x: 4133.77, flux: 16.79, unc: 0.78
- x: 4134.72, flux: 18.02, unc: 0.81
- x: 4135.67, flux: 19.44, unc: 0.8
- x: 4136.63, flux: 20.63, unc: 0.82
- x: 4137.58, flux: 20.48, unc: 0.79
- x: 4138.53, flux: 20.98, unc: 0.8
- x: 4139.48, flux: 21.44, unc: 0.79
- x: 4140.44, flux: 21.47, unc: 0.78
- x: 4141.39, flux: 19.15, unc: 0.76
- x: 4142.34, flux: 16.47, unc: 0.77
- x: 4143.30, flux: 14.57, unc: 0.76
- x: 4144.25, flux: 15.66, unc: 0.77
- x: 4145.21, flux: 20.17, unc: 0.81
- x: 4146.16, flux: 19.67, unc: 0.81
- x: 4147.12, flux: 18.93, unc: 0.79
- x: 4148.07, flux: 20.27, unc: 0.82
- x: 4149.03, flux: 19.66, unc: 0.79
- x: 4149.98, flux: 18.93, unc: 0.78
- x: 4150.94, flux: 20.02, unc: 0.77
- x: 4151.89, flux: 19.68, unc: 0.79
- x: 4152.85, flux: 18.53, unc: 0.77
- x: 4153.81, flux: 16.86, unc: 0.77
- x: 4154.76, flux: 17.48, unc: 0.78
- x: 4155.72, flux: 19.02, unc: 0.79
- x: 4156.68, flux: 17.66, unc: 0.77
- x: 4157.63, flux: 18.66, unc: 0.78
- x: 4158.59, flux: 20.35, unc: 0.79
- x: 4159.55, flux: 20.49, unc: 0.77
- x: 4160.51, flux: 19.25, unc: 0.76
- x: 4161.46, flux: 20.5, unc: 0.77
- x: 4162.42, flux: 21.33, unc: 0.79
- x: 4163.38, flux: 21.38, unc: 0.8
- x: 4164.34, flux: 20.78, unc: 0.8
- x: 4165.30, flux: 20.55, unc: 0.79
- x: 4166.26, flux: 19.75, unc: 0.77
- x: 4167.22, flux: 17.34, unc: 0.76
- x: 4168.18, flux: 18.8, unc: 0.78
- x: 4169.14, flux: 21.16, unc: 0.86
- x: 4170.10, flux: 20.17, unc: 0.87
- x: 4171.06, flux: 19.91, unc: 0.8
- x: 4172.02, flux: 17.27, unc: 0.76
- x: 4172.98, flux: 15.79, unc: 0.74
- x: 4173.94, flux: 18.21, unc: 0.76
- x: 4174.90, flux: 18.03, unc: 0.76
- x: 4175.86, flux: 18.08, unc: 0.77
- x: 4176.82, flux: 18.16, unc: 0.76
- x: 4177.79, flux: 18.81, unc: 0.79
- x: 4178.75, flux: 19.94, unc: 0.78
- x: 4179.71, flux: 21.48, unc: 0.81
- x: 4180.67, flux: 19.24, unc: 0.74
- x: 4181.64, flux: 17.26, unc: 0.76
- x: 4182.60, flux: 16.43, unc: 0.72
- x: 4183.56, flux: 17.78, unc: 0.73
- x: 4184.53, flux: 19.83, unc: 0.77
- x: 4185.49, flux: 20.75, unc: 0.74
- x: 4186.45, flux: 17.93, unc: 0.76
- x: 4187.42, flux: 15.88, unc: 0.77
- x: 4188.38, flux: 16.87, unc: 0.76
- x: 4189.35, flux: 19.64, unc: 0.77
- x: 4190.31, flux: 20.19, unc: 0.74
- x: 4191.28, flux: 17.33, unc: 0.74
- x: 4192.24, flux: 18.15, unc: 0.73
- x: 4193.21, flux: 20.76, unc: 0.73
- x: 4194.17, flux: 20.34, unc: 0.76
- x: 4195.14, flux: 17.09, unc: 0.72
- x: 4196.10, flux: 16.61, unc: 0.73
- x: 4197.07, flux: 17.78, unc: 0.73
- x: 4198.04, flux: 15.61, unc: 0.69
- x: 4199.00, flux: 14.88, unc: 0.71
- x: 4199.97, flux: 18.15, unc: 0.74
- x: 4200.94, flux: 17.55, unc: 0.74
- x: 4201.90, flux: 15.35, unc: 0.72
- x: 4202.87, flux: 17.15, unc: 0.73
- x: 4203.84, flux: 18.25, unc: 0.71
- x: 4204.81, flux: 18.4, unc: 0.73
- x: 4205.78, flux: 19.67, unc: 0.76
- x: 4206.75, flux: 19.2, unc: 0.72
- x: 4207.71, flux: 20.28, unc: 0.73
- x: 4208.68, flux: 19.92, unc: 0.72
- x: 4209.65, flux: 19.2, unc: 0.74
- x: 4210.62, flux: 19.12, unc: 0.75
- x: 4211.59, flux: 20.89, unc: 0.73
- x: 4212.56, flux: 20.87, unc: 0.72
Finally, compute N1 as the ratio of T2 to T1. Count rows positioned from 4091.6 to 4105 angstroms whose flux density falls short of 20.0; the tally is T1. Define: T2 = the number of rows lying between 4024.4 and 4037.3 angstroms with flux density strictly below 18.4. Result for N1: 0.583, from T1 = 12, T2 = 7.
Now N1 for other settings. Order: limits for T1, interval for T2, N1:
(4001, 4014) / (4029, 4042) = 0.583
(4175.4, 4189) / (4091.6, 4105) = 0.583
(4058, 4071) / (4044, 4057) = 0.600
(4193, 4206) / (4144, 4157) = 0.333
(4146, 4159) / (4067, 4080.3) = 0.727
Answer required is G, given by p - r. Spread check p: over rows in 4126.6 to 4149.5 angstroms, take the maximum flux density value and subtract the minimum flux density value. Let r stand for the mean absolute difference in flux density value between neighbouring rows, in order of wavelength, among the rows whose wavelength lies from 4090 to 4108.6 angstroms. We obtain 5.5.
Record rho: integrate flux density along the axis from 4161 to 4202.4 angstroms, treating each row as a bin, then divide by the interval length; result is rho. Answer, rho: 18.6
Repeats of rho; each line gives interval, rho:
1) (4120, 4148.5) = 19.1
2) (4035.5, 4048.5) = 18.3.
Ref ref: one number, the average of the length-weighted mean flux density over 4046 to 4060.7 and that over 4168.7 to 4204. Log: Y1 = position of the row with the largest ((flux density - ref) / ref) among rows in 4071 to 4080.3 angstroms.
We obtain 4073.30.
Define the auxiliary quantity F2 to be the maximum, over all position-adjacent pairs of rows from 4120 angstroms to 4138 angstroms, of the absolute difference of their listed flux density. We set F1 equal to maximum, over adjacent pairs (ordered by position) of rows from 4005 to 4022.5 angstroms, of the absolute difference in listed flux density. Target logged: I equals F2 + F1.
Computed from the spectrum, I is 8.2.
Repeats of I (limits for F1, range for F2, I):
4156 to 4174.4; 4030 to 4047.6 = 8.6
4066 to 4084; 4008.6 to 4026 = 7.8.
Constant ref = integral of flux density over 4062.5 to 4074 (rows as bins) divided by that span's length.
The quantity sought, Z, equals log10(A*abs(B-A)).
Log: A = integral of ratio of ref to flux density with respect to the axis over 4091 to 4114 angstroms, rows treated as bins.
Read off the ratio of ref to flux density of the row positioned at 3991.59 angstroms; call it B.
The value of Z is 2.65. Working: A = 21.5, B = 0.89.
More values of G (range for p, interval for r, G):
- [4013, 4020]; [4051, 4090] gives 2.6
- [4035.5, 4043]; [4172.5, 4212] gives 2.4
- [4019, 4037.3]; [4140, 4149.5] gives 6.2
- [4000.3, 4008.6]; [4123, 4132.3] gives 6.3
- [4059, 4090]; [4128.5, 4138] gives 11.1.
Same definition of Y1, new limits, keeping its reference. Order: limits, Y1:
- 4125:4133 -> 4130.91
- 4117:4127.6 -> 4117.62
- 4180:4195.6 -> 4193.21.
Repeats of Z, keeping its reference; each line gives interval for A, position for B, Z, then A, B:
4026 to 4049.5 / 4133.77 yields 2.69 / 22.7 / 1.00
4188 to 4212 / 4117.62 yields 2.67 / 22.1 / 0.81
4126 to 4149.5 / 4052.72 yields 2.63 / 21.1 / 0.95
